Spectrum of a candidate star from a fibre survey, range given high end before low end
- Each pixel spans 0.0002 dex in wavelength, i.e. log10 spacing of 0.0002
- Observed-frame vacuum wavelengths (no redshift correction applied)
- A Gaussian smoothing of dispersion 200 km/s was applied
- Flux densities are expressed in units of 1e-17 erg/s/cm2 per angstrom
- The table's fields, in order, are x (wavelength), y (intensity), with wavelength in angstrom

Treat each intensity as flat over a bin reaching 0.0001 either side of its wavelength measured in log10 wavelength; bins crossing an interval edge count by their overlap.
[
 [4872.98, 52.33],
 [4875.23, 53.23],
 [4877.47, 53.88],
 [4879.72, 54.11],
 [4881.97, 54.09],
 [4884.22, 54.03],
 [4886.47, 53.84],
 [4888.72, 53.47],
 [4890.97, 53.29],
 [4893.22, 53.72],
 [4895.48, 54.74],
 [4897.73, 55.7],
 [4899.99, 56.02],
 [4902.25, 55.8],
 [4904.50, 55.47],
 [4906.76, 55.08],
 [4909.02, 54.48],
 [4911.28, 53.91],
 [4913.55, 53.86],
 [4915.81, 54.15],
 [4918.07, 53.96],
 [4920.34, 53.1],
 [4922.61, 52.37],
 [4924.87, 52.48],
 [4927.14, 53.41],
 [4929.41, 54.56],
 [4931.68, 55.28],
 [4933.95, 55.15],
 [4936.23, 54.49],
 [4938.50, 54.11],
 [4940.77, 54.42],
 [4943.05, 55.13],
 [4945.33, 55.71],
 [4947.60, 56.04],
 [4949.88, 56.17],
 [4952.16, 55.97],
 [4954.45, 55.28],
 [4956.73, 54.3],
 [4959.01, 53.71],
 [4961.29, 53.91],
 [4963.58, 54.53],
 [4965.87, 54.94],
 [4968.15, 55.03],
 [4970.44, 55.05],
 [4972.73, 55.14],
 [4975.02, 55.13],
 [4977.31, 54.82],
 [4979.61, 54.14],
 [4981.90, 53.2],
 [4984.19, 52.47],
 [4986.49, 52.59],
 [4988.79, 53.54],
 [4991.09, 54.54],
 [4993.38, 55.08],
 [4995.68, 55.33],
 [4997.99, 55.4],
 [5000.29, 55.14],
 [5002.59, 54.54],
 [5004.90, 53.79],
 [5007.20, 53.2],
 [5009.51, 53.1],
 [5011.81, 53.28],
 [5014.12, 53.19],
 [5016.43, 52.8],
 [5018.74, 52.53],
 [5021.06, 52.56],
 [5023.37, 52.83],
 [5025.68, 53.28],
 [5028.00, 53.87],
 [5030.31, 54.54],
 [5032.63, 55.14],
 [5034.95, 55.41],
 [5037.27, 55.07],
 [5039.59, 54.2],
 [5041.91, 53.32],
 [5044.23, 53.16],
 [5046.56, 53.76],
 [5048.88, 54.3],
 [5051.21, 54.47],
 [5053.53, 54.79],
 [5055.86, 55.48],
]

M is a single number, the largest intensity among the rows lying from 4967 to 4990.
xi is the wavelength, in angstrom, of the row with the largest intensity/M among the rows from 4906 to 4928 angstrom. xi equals 4906.76 angstrom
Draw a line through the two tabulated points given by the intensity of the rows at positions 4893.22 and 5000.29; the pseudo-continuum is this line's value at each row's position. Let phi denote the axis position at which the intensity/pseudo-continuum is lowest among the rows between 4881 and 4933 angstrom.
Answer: 4922.61 angstrom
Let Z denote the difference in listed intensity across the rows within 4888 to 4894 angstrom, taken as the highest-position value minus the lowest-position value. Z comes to 0.25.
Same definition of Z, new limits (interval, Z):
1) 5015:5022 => -0.24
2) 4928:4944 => 0.57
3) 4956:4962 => -0.39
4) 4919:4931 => 1.46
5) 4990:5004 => 0.00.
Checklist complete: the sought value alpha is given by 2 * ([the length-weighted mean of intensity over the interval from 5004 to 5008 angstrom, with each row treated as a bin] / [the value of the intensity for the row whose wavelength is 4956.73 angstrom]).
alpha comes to 1.97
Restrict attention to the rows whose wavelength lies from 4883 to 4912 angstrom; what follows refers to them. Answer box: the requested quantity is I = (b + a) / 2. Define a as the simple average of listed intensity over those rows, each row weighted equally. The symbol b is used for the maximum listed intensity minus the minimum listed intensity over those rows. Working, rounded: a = 54.6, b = 2.73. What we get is 28.66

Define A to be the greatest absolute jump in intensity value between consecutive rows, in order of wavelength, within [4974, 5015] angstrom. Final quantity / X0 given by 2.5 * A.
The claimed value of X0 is 2.5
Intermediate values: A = 1.00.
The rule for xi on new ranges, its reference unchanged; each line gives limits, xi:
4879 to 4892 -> 4879.72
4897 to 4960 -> 4949.88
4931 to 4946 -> 4945.33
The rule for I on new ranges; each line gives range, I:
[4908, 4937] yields 28.42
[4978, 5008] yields 28.50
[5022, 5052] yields 28.34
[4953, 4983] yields 28.32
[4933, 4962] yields 28.71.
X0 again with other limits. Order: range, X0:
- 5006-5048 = 2.2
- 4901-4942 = 2.9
